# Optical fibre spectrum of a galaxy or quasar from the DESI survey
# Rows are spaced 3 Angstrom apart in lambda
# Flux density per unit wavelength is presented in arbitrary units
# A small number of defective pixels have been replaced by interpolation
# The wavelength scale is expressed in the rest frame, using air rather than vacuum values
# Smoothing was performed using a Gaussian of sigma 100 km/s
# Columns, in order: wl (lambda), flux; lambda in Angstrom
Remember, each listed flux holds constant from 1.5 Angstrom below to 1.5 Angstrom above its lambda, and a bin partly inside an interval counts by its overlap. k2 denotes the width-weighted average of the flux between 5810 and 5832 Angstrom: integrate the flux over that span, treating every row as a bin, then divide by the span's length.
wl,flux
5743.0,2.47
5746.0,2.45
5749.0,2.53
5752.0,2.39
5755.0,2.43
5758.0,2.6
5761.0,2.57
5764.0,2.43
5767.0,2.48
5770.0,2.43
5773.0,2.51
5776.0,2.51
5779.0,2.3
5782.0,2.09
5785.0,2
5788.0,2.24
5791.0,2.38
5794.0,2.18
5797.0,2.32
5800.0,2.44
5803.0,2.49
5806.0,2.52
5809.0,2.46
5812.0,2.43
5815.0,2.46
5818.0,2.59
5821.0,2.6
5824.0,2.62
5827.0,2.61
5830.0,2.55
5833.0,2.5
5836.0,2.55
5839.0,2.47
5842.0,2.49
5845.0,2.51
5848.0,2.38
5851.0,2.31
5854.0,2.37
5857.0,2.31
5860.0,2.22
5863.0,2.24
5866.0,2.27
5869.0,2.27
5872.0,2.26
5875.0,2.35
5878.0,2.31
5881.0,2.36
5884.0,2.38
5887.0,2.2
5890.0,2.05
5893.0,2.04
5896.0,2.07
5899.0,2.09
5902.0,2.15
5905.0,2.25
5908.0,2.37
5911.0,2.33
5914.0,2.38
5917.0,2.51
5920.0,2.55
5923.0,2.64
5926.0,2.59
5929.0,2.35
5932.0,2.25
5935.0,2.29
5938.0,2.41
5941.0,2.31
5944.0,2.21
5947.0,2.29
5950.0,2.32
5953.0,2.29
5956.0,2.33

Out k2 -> 2.55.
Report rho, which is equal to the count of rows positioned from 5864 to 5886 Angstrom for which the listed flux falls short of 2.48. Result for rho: 7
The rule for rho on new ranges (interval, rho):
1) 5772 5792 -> 5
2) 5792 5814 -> 5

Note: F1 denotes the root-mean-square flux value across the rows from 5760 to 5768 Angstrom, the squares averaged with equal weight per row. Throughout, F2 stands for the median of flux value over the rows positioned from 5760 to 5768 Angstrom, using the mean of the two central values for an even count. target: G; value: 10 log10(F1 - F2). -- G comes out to -19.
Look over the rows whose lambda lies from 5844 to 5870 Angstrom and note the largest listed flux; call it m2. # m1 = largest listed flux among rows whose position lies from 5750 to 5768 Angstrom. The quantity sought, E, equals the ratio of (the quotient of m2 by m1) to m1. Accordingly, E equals 0.371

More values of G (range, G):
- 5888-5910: -12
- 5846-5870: -22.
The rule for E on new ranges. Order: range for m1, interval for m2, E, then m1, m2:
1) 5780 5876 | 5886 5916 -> 0.347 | 2.62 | 2.38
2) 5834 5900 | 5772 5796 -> 0.386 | 2.55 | 2.51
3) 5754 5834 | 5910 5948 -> 0.385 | 2.62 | 2.64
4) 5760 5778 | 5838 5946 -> 0.400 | 2.57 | 2.64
